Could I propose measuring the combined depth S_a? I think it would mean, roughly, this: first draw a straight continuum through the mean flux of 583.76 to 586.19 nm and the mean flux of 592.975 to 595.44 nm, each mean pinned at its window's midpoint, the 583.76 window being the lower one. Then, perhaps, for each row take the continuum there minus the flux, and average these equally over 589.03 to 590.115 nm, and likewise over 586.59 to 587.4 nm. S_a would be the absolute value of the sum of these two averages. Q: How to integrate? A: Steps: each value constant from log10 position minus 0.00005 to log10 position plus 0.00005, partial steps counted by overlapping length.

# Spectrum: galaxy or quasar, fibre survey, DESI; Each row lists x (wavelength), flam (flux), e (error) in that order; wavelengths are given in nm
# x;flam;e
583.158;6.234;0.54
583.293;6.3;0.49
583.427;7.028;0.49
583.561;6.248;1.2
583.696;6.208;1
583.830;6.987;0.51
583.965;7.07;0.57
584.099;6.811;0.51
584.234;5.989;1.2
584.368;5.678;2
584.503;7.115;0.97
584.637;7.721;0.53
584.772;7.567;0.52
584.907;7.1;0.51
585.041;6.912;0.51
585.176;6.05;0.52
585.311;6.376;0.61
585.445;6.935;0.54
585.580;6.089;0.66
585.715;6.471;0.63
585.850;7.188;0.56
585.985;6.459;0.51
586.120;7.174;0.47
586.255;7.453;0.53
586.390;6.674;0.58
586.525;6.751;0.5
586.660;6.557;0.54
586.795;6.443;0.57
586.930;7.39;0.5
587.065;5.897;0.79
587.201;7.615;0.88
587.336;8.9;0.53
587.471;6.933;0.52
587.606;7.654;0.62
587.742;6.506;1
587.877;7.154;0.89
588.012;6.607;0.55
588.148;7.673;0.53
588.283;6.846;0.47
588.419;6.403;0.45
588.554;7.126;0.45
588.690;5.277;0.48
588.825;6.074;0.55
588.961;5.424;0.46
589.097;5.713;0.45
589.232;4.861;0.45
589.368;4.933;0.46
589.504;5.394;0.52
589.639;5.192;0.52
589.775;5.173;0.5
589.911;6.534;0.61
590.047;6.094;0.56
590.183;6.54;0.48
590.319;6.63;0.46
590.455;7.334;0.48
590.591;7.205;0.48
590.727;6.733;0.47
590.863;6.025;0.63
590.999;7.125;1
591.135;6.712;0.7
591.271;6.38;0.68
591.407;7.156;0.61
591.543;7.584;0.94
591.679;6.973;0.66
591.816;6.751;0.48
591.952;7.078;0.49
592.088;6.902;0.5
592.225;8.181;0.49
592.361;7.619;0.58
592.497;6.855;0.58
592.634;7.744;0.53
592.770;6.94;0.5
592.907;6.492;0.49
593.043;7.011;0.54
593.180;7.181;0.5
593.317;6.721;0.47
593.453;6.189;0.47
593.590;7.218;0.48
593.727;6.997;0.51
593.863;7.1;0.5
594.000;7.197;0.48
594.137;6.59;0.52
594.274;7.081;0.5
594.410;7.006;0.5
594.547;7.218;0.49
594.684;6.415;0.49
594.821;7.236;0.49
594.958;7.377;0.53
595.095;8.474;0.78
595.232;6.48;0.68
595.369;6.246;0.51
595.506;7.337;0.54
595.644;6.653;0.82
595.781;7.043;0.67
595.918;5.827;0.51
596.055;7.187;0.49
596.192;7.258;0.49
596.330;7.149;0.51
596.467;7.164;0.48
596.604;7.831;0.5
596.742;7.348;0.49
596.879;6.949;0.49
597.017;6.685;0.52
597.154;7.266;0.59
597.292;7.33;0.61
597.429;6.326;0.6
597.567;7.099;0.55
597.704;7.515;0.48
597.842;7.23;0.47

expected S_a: 1.1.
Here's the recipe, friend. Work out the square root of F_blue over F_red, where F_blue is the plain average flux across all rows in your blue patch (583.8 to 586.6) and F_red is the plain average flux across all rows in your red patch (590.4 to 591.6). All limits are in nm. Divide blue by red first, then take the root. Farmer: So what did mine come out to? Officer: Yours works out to 0.991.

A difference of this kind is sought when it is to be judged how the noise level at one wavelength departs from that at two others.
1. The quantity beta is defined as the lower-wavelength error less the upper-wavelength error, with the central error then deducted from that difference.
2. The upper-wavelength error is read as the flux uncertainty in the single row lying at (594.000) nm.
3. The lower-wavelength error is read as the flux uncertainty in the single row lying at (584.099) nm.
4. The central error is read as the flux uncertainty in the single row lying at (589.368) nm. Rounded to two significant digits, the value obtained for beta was -0.43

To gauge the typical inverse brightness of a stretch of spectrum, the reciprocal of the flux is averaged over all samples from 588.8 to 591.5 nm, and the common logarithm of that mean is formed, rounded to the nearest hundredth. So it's -0.78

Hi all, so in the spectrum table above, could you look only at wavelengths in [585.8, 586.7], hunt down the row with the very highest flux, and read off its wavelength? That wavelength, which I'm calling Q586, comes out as 586.255 nm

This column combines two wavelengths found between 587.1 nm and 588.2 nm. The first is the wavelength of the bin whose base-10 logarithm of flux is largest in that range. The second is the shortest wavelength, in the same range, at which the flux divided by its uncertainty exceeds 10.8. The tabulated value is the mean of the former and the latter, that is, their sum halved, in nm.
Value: 587.34 nm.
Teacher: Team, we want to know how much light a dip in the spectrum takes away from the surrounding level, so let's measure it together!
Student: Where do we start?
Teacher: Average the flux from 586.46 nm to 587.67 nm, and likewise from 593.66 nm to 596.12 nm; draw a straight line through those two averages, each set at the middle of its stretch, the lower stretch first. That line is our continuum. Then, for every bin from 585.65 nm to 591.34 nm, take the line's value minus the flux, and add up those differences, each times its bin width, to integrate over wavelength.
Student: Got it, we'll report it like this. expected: 3.11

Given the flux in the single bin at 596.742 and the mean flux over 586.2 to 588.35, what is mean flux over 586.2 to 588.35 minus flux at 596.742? -0.28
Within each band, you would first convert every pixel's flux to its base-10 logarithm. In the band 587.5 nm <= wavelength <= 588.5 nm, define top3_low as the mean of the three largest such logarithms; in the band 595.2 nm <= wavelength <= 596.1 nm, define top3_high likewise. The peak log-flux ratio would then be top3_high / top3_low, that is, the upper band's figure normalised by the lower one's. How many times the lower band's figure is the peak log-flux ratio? 0.98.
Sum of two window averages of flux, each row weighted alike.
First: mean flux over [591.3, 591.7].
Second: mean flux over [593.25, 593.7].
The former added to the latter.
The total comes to 13.9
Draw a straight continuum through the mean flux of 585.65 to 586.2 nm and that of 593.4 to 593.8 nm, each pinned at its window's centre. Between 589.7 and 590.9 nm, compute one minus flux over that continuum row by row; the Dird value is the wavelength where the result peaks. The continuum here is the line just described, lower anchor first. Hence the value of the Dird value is 589.775 nm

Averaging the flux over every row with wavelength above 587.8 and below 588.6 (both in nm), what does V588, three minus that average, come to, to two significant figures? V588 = -4.0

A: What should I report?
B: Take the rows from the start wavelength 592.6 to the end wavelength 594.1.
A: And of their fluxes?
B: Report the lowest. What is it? 6.189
